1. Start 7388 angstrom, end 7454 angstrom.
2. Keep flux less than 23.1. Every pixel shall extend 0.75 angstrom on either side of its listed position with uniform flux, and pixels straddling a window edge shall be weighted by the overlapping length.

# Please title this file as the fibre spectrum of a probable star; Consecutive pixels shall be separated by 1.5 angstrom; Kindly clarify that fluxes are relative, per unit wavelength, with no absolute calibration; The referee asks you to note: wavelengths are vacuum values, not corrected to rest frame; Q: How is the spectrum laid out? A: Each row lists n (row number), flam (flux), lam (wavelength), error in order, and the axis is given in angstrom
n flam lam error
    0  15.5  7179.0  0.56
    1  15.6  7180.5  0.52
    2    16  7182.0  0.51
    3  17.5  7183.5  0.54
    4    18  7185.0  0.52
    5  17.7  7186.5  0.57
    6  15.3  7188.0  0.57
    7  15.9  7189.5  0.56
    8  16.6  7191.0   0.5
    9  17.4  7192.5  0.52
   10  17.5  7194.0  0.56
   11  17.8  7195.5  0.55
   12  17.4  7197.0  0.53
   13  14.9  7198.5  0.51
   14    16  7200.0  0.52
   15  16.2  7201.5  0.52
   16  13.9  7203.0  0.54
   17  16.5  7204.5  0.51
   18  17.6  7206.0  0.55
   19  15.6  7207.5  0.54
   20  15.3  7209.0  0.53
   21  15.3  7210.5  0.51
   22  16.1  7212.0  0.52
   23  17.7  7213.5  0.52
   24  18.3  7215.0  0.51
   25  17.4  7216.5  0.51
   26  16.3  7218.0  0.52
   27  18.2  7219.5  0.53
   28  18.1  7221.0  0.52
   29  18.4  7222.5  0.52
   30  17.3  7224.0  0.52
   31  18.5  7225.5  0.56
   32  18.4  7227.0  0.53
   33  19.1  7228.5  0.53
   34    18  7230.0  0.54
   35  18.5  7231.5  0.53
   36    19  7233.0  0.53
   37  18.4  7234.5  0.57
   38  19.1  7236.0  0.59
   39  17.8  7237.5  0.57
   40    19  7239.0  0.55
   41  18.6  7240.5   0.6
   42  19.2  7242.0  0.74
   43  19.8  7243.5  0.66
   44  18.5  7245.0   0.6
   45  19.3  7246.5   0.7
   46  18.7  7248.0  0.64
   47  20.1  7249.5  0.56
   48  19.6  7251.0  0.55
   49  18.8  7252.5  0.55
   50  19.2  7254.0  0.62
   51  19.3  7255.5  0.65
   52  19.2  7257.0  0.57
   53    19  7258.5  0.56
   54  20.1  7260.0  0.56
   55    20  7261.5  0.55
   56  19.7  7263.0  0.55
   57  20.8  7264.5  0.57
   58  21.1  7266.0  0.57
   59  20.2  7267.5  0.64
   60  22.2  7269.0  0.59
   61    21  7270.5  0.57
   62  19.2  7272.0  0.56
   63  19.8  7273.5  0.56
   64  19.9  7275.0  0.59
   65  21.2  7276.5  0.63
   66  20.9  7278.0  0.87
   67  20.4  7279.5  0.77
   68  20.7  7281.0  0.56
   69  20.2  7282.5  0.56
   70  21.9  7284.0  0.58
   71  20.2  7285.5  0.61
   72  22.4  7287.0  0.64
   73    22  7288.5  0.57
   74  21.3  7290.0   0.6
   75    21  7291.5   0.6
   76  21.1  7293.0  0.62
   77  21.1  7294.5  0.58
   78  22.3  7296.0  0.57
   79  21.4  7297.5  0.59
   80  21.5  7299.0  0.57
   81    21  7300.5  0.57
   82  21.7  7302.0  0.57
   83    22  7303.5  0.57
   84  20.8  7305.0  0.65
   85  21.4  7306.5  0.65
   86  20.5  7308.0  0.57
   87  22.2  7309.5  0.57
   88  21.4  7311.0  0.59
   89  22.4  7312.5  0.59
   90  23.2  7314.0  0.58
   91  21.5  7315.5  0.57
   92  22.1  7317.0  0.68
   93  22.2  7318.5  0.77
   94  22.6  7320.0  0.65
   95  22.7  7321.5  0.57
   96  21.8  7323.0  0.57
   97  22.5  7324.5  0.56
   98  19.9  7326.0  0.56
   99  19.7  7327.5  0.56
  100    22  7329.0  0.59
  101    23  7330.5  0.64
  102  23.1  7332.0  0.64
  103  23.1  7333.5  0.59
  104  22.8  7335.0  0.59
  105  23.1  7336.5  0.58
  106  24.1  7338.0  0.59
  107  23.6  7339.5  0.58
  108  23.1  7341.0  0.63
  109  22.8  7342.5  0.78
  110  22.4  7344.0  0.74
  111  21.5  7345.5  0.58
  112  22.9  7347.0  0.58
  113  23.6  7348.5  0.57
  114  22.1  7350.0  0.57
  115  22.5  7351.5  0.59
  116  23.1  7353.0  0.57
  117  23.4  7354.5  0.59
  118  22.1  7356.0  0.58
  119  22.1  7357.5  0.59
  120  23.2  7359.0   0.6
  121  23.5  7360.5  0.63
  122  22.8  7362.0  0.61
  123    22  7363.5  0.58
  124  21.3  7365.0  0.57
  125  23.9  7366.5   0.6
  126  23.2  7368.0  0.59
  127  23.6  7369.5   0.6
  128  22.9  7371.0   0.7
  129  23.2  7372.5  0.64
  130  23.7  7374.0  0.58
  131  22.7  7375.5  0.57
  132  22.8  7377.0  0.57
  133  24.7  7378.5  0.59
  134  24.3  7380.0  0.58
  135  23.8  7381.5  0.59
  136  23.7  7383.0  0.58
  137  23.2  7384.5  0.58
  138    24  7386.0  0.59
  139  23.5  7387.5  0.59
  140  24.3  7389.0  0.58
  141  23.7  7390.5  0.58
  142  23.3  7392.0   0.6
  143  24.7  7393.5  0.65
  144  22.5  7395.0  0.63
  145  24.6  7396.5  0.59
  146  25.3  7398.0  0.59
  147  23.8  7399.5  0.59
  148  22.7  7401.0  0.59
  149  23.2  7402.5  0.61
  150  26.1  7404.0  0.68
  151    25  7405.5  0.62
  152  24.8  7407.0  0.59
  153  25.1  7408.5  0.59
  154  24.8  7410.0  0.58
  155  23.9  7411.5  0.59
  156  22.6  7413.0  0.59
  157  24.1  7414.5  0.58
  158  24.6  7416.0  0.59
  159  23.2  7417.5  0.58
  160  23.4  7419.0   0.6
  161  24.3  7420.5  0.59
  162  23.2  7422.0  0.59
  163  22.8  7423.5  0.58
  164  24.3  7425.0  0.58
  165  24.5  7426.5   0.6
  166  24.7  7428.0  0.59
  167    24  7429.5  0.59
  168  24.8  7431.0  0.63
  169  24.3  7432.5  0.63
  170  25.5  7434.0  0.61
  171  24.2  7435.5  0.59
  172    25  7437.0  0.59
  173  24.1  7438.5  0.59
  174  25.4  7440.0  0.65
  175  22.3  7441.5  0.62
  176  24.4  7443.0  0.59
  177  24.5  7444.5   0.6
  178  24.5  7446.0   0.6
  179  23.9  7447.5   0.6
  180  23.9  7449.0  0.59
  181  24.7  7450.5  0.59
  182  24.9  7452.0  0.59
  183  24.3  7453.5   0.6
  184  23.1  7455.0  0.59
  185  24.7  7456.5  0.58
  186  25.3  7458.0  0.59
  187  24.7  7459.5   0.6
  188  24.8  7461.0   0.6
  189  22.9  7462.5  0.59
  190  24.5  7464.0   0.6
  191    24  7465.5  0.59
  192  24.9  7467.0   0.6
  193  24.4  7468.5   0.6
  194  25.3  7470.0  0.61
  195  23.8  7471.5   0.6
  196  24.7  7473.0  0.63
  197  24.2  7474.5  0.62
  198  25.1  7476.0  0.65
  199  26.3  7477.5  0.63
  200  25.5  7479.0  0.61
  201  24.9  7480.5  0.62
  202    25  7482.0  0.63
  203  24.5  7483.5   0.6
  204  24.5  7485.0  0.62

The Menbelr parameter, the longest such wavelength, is 7441.5 angstrom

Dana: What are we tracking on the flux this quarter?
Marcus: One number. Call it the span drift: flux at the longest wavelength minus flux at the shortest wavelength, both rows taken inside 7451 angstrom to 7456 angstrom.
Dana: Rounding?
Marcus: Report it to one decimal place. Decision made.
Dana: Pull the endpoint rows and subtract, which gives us -1.8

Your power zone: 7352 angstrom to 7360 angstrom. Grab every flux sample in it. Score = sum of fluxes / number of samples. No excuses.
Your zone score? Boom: 22.8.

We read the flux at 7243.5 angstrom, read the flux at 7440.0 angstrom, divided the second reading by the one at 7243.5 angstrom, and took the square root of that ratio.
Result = 1.13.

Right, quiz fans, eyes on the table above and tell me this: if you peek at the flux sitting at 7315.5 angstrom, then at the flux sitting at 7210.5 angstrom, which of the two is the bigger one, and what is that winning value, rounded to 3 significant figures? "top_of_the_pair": 21.5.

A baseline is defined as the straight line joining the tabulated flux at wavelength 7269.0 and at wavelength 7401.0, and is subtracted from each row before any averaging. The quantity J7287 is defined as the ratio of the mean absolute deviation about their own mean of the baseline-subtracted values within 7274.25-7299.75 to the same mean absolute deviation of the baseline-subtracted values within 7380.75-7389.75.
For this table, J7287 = 2.0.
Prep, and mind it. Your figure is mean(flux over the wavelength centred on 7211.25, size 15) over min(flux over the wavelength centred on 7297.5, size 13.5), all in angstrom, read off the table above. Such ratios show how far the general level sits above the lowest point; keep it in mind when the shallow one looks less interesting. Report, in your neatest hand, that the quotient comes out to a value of 0.79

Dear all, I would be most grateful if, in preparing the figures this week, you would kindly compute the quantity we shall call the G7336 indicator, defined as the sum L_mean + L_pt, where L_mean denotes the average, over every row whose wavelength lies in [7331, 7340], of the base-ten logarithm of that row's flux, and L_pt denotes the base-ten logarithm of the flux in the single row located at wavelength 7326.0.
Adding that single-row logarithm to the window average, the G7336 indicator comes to 2.67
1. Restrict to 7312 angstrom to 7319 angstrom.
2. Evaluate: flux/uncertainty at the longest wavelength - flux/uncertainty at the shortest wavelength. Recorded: -9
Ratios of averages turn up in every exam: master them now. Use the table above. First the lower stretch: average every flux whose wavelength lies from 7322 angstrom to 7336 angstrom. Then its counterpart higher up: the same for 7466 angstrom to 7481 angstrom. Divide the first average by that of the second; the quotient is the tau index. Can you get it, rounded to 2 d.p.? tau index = 0.88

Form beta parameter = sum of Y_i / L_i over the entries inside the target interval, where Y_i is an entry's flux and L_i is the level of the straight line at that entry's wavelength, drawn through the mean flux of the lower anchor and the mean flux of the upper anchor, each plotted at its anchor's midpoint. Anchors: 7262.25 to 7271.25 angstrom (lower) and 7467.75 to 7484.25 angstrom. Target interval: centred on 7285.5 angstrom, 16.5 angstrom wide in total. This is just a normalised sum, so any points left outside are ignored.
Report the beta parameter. 10.9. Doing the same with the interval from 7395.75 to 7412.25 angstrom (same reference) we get 11.5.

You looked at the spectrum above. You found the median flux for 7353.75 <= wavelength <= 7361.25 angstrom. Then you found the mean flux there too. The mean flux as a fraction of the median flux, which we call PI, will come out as 0.985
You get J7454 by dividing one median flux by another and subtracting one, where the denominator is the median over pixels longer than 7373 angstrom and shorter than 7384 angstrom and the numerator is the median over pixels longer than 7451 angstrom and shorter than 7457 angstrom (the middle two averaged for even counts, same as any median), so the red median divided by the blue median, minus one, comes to 0.03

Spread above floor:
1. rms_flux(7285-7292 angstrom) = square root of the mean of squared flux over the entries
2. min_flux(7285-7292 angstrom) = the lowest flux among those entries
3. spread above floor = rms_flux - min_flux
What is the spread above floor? 1.19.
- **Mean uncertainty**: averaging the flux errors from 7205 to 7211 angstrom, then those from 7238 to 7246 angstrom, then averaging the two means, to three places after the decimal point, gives 0.581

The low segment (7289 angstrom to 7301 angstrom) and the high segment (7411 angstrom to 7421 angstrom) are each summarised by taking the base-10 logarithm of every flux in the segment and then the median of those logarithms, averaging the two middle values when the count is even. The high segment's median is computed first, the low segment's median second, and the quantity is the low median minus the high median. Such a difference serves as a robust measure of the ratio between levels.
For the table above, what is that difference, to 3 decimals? -0.052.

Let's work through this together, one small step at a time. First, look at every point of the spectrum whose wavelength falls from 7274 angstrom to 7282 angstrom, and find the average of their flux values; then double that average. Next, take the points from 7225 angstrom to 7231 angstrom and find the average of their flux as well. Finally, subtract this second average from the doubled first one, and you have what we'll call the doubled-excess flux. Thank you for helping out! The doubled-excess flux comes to 22.7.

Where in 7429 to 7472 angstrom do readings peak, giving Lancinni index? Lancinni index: 7434.0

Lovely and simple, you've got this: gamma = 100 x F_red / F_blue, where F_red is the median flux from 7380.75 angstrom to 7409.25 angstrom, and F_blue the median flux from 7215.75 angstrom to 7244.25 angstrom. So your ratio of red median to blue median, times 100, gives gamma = 129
